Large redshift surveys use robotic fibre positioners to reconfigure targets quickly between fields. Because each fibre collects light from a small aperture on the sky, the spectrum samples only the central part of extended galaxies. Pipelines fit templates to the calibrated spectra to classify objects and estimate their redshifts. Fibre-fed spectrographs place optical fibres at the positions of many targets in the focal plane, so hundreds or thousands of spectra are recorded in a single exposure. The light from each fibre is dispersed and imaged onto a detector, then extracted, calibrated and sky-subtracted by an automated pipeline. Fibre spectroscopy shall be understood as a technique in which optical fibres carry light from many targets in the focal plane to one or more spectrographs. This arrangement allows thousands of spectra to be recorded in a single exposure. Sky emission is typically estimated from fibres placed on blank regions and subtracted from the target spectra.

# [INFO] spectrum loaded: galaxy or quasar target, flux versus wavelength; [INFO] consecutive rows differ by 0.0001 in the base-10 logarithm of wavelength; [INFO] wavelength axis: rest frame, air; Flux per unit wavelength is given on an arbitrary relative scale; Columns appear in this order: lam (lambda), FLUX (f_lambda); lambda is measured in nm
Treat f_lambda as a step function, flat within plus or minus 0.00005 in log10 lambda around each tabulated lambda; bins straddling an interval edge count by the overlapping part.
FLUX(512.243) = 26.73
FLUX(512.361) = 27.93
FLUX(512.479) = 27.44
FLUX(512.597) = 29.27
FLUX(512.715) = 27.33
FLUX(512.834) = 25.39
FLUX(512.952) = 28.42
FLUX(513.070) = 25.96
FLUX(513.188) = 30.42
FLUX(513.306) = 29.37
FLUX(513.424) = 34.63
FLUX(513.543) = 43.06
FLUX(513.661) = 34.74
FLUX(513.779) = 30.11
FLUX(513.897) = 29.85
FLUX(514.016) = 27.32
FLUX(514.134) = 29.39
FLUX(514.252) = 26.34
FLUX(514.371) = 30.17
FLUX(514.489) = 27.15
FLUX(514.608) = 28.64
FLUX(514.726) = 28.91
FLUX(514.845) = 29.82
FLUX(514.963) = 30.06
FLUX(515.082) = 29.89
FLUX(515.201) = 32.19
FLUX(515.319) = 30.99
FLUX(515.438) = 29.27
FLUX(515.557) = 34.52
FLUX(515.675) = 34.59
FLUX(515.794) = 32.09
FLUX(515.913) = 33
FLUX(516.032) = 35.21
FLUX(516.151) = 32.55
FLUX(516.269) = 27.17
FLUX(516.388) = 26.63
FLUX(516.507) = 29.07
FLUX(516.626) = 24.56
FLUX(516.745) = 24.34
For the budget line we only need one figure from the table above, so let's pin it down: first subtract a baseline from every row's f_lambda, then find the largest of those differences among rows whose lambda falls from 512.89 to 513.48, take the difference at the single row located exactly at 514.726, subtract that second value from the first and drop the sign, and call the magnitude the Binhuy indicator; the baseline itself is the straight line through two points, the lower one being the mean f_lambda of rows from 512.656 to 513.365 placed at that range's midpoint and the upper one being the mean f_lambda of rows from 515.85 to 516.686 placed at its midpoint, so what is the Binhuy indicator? 6.5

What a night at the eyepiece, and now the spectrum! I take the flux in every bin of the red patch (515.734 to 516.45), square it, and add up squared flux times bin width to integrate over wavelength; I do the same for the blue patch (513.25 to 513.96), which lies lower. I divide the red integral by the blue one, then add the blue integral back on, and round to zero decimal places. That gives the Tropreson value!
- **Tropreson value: 819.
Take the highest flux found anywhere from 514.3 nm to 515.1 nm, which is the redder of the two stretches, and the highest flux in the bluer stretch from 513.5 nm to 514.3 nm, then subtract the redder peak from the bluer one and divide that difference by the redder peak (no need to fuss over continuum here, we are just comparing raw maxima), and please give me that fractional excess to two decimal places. 0.43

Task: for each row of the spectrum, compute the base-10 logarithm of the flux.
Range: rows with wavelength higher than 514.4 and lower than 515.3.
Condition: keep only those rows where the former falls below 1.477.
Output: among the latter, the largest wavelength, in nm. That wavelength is 515.082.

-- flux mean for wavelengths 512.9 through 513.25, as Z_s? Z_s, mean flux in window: 28.3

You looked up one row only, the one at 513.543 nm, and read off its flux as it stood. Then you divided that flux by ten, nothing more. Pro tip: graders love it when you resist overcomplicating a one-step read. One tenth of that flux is 4.3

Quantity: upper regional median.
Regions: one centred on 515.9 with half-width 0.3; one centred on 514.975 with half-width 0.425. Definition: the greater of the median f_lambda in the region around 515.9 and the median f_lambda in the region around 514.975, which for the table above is 33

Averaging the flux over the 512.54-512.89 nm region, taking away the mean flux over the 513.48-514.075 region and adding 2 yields -3.7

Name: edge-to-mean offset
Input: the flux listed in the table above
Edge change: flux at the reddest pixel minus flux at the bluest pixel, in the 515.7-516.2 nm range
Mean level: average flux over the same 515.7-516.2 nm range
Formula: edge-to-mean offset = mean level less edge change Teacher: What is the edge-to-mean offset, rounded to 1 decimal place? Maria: 32.8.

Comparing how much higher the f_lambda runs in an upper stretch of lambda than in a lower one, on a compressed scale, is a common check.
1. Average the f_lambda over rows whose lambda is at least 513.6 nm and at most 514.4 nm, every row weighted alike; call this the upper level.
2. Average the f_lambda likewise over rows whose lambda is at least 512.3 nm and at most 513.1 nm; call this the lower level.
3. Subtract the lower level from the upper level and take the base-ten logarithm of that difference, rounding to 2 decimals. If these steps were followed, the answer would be 0.36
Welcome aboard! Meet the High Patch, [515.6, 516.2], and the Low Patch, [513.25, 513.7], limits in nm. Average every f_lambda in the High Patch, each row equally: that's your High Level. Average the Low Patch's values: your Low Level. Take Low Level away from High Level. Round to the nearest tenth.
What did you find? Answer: -2.0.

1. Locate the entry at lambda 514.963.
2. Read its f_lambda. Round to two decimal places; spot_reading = 30.06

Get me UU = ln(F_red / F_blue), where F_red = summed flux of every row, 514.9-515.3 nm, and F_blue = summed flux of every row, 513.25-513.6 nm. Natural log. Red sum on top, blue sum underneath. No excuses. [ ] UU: -0.15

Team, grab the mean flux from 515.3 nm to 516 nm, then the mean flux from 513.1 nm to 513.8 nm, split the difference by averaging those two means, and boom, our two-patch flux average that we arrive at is 33.1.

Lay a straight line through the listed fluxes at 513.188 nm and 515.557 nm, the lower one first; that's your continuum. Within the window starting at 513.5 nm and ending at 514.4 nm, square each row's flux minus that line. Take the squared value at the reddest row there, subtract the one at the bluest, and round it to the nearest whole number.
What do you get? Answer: -139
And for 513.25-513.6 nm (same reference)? 143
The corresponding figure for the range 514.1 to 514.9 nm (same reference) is 5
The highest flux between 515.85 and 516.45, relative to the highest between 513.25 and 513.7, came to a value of 0.82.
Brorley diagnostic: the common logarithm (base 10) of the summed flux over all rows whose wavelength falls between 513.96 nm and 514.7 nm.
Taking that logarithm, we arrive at 2.23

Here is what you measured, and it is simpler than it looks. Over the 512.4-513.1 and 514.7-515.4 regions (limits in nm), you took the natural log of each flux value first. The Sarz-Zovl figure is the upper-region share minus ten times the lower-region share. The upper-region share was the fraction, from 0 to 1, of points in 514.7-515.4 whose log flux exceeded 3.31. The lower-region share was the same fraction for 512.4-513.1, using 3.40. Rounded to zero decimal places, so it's 1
